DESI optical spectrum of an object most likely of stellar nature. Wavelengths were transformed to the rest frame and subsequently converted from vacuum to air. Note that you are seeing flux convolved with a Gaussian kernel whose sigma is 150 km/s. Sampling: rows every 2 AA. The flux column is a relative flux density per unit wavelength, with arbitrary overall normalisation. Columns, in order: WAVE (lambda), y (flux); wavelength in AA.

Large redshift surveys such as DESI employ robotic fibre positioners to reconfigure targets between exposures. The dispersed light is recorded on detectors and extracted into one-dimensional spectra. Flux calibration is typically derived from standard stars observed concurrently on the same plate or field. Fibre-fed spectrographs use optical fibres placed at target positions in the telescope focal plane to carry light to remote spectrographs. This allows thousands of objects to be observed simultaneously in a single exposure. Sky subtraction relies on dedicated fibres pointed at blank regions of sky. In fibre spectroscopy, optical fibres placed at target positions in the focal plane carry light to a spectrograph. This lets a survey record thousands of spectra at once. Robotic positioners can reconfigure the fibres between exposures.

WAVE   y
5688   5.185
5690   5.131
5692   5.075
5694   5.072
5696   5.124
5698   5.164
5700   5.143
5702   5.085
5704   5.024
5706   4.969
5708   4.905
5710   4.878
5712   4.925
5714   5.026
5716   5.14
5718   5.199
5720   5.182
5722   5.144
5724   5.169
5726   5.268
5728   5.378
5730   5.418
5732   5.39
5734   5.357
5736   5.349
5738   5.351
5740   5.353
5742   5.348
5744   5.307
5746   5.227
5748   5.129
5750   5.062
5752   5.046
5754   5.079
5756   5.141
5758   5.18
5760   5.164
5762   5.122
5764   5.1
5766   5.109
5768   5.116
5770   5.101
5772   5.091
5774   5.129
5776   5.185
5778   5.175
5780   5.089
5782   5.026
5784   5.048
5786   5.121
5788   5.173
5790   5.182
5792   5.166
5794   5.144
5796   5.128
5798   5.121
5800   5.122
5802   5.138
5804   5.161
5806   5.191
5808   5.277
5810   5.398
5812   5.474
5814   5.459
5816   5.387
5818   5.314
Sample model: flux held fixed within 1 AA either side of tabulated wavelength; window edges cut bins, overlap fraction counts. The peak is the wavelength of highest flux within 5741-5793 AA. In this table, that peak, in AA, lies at 5742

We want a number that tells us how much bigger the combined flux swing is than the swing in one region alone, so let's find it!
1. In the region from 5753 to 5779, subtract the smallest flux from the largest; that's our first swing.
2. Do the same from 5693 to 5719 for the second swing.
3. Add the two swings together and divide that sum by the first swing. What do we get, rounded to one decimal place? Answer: 4.0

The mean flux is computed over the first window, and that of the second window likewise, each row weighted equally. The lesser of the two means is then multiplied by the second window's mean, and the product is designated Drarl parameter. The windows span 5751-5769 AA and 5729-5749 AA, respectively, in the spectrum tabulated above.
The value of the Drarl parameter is 27.2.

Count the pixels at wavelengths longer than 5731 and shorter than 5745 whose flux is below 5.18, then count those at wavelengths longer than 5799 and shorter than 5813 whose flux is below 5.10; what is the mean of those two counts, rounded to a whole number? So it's 0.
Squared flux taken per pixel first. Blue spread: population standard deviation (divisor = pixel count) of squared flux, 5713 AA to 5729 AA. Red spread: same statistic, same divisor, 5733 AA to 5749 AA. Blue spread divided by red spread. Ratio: 1.23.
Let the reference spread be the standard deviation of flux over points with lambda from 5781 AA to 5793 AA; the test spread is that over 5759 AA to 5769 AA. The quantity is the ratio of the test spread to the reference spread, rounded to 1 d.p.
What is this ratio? 0.4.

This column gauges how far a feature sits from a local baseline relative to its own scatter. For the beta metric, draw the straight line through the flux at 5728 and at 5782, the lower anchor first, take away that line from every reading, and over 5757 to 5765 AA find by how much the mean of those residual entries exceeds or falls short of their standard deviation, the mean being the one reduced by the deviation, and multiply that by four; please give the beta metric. -0.2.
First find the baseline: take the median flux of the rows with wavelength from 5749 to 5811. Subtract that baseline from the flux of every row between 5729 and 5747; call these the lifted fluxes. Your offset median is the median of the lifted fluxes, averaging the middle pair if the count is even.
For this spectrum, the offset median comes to 0.22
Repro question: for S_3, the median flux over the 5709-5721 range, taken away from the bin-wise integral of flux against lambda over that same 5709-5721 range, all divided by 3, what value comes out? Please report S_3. 18.5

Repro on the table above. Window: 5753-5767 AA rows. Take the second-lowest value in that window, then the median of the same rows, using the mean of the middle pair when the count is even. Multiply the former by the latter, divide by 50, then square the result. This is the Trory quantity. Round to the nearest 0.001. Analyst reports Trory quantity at 0.273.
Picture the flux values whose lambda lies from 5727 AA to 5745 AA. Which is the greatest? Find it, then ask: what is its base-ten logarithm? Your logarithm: 0.734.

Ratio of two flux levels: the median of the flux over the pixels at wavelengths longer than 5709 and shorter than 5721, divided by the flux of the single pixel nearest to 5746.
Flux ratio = 0.97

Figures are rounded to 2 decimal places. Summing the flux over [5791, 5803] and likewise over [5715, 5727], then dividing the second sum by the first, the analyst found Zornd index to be 1.01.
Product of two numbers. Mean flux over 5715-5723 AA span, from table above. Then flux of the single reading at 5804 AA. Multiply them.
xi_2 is 26.7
